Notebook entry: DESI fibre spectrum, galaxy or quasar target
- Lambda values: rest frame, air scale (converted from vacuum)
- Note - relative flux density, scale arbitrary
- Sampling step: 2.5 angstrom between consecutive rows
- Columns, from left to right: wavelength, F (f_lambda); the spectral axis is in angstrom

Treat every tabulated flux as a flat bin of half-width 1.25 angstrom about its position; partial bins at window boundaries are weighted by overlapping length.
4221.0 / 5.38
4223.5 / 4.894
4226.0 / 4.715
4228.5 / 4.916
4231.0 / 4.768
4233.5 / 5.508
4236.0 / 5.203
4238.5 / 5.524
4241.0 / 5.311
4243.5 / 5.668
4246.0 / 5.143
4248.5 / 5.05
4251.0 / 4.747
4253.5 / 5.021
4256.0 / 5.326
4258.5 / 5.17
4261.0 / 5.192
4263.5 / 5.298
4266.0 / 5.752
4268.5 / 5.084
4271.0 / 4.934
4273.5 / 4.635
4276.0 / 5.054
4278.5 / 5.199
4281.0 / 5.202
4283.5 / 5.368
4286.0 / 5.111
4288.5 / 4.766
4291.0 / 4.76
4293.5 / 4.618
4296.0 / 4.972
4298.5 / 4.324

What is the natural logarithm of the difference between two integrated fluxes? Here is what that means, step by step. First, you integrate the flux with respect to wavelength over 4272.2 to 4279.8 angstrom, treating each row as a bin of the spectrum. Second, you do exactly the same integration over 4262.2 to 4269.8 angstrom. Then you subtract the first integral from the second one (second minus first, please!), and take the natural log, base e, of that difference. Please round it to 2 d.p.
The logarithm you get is 1.14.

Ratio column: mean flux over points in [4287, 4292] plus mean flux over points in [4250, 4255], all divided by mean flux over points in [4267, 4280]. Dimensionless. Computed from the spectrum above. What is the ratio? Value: 1.94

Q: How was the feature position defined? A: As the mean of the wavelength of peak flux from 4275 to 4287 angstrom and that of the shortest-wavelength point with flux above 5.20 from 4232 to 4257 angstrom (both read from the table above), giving 4258.5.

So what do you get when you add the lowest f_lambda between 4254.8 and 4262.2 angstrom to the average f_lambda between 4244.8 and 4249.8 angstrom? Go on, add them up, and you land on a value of 10.3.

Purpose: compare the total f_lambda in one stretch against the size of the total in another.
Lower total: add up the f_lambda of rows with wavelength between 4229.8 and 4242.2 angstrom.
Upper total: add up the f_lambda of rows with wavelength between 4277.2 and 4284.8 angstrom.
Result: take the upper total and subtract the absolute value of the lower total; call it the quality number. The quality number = -11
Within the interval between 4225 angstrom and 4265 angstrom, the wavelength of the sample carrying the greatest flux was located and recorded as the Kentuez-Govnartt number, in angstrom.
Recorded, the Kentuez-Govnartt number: 4243.5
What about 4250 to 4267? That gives 4266.0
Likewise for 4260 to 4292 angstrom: 4266.0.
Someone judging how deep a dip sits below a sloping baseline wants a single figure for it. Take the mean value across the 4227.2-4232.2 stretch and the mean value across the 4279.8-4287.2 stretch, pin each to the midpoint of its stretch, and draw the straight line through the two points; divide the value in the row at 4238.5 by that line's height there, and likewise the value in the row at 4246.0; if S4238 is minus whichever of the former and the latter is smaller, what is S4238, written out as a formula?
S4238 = -1.04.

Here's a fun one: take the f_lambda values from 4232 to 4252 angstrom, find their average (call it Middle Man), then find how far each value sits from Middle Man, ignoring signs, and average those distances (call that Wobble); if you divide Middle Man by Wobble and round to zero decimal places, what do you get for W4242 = 23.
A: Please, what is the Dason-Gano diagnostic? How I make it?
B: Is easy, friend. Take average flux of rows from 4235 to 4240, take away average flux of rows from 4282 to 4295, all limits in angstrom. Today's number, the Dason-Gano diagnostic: 0.44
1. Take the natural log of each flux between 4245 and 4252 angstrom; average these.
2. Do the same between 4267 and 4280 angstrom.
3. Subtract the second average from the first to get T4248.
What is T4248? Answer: 0.00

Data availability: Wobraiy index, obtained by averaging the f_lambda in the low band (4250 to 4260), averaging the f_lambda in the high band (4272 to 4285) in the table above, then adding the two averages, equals 10.2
